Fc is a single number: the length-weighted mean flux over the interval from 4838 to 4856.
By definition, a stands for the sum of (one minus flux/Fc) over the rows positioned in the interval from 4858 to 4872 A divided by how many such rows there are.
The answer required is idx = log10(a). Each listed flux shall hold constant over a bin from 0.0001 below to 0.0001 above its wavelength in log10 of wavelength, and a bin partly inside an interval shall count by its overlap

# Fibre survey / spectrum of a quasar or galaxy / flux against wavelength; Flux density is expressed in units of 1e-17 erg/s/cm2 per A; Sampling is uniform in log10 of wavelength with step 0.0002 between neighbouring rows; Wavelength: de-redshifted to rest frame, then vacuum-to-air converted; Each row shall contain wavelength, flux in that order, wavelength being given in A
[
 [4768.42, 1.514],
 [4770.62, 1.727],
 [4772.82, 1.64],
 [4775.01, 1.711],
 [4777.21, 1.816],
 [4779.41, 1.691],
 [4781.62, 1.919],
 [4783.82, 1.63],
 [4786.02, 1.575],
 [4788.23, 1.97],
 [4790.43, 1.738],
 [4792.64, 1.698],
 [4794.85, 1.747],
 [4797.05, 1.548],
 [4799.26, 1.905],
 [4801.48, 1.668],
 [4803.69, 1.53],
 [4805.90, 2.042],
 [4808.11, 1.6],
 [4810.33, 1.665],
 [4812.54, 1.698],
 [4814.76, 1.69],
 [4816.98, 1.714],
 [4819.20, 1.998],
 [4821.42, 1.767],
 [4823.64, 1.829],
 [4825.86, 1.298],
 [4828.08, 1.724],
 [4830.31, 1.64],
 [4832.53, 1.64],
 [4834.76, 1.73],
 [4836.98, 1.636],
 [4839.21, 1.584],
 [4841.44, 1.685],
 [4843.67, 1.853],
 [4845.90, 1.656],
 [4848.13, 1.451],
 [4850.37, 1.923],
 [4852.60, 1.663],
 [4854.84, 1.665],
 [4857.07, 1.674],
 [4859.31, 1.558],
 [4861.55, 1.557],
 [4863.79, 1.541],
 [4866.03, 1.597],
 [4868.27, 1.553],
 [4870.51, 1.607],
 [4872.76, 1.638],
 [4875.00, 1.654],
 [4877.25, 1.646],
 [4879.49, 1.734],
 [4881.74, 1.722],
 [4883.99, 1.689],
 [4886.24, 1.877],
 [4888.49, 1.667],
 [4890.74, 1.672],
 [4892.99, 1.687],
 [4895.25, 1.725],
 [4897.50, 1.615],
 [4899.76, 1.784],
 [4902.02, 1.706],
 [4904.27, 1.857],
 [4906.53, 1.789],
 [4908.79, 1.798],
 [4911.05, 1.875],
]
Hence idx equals -1.16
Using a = 0.069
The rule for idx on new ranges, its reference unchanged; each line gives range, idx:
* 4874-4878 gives -1.69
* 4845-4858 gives -2.12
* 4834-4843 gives -1.81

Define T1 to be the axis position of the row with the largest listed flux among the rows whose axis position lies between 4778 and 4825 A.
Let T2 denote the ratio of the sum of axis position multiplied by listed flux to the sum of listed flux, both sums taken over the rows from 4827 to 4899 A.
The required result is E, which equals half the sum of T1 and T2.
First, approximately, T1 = 4805.90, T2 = 4862.8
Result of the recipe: 4834.3 A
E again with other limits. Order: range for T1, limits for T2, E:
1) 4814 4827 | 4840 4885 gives 4840.9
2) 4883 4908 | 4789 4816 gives 4844.4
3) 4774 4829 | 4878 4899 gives 4847.1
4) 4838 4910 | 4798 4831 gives 4832.5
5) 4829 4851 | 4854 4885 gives 4860.0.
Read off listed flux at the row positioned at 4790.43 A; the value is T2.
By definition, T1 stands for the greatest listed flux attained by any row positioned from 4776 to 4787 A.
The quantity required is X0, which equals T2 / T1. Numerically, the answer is 0.91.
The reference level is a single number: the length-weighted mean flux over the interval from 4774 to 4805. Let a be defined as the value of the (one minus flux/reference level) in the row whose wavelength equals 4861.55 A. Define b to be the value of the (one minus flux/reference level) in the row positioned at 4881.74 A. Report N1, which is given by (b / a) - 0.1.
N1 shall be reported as -0.1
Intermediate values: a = 0.098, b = 0.00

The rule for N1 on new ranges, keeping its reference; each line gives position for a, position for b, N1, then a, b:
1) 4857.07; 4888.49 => 1.0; 0.030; 0.03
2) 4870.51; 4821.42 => -0.4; 0.069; -0.02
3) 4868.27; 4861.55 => 0.9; 0.101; 0.10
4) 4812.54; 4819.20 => -9.6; 0.017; -0.16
